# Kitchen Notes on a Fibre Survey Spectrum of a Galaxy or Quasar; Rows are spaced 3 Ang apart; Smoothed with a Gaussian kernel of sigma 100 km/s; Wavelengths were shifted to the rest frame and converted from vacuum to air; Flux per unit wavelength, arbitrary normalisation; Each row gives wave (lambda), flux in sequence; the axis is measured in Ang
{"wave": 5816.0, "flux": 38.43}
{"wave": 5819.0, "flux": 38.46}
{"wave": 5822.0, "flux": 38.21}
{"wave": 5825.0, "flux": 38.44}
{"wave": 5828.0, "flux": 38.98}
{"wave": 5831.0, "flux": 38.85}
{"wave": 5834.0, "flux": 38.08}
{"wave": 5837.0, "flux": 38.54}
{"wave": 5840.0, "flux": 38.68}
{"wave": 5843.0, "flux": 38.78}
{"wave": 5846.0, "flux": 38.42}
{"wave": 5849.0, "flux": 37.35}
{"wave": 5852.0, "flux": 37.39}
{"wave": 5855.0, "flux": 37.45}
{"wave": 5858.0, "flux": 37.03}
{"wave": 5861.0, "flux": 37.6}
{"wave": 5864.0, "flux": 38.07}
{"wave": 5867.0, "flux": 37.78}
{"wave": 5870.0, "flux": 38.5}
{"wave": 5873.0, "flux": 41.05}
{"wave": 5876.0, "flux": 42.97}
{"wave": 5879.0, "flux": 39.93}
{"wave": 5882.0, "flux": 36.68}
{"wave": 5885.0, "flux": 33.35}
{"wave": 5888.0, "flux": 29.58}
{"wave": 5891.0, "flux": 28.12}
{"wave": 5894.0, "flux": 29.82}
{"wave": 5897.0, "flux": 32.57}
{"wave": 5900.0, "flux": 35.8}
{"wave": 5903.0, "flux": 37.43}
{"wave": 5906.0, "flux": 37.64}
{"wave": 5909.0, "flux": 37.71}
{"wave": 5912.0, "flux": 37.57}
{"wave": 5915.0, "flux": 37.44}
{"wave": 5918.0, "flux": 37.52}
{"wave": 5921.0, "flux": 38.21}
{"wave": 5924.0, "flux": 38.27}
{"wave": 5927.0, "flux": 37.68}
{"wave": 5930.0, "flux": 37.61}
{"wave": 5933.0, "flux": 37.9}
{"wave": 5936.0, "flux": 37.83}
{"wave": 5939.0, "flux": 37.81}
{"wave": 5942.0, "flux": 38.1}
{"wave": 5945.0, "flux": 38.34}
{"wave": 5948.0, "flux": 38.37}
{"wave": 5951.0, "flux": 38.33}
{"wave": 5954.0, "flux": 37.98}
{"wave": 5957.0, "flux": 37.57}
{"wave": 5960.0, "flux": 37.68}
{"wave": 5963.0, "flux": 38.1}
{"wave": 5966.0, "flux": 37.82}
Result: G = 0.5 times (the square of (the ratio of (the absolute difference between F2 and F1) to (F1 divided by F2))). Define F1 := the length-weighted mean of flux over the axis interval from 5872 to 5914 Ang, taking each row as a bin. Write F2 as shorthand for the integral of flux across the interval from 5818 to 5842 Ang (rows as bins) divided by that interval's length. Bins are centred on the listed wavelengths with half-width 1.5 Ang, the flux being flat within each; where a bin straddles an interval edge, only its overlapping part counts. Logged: 4.7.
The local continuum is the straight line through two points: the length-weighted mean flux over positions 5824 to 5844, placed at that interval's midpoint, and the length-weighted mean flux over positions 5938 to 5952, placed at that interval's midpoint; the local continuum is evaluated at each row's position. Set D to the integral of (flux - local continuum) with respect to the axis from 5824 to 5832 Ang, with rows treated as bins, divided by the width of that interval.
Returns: 0.1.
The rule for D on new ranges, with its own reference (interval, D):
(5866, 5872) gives -0.1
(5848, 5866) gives -1.0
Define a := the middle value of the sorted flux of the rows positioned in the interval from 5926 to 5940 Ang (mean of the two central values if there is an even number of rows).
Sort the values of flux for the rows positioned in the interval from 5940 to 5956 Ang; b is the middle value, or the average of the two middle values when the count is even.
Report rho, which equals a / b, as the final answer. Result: 0.99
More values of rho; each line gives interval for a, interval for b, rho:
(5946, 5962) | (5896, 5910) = 1.01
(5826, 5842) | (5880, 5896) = 1.30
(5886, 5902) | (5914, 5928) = 0.79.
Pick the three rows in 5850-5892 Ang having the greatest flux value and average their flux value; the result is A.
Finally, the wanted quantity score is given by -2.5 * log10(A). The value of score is -4.04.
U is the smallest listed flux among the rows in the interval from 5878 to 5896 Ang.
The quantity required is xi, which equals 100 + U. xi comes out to 128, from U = 28.12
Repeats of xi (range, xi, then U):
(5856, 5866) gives 137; 37.03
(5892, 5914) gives 130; 29.82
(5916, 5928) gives 138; 37.52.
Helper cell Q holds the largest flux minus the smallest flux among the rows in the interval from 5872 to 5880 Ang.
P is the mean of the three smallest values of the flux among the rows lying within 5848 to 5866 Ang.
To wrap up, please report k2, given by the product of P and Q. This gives 113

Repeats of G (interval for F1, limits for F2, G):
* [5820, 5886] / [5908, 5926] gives 0.1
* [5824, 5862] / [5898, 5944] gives 0.1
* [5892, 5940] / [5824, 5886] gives 1.4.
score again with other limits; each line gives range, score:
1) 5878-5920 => -3.96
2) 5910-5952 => -3.96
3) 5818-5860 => -3.97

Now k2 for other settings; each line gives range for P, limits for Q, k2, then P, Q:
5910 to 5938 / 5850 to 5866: 39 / 37.5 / 1.0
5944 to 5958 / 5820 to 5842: 34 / 38.0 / 0.9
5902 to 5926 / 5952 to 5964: 20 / 37.5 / 0.5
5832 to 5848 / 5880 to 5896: 328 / 38.3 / 8.6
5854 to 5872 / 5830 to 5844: 29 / 37.4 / 0.8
